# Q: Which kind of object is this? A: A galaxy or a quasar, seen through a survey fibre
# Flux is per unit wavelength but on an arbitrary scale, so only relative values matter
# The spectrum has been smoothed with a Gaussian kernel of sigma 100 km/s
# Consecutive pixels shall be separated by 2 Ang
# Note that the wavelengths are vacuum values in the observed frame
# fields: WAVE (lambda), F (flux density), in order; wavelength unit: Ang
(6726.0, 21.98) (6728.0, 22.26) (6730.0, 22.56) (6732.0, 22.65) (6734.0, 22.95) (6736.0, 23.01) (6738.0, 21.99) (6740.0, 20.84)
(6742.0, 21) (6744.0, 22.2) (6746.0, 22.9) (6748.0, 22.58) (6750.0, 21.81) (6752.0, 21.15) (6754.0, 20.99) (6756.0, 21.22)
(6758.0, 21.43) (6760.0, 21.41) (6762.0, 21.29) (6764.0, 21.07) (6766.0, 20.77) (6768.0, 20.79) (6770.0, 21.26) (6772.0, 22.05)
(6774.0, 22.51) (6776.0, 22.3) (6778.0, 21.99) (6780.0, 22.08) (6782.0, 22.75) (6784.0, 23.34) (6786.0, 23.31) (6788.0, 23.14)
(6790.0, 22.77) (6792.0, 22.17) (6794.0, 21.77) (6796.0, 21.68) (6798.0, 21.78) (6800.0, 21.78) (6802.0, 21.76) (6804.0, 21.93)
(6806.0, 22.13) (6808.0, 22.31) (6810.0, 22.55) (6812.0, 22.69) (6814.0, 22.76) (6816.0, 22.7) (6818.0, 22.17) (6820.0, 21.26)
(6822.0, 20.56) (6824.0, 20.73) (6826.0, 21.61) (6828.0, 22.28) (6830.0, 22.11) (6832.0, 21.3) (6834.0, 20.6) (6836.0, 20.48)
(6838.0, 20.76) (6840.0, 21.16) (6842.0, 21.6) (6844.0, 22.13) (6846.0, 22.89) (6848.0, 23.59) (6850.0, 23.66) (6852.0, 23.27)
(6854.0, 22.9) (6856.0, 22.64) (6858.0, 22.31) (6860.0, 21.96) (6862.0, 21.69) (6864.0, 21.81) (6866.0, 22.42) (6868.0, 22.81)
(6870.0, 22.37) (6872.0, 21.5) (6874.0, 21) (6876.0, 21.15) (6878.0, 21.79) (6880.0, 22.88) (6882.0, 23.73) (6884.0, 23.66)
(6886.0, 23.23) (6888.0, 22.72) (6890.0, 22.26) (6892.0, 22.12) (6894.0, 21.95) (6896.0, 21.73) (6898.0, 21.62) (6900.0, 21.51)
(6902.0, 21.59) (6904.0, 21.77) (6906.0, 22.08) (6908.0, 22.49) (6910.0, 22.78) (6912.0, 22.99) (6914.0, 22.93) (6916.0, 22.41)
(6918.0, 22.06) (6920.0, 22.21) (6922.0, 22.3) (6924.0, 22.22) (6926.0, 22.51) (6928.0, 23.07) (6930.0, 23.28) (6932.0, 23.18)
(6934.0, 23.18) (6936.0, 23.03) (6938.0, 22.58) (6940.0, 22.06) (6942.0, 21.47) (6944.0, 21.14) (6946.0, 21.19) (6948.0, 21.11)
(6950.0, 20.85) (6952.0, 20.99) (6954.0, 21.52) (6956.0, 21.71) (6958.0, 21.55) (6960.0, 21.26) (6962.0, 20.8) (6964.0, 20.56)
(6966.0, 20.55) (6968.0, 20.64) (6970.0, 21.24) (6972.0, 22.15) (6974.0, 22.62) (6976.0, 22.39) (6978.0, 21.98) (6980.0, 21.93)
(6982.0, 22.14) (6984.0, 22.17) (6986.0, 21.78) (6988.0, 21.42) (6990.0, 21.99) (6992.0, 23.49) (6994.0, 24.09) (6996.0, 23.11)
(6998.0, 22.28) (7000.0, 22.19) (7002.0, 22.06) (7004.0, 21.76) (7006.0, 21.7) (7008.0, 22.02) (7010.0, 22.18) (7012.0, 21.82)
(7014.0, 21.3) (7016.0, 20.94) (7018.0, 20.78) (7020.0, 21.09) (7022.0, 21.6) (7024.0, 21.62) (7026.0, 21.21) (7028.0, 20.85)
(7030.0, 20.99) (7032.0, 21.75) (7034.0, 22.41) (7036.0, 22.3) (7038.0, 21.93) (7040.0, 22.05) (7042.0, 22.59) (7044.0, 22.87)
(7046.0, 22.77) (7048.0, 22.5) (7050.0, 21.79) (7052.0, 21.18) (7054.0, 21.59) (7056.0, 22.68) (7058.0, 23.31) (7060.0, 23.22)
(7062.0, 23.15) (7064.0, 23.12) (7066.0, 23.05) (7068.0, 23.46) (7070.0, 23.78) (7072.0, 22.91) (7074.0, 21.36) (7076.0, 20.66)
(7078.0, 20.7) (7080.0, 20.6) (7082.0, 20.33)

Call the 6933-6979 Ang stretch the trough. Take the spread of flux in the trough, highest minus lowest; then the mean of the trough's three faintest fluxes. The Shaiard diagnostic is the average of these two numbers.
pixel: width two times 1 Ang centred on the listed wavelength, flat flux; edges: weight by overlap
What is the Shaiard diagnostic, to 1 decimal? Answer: 11.6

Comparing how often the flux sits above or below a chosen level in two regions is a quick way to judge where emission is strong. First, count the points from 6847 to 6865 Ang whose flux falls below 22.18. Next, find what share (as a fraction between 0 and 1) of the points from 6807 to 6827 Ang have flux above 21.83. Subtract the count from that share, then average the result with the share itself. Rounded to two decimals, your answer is -0.90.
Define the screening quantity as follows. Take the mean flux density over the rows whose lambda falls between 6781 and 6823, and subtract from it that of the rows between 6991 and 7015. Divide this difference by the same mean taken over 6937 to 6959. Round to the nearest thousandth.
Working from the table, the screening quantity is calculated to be -0.004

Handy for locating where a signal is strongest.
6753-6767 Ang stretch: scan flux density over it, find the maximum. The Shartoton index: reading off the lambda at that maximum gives 6758.0 Ang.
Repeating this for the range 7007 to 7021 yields 7010.0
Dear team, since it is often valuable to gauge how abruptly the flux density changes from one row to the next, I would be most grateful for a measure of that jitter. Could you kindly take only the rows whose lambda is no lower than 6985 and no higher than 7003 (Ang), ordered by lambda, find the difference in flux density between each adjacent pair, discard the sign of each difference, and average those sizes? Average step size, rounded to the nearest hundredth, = 0.63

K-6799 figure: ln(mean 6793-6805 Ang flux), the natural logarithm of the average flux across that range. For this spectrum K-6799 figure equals 3.08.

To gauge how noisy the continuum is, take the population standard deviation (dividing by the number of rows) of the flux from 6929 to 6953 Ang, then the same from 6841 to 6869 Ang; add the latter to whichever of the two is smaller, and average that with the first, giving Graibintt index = 1.12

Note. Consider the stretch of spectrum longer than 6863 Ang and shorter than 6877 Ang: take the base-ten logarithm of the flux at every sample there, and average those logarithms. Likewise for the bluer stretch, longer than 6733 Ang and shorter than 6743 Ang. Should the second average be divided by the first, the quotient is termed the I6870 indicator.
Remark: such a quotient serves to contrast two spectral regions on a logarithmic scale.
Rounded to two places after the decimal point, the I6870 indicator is 1.00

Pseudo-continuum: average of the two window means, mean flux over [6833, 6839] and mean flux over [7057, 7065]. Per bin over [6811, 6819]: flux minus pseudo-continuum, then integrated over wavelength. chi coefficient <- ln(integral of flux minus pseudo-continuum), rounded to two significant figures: 1.7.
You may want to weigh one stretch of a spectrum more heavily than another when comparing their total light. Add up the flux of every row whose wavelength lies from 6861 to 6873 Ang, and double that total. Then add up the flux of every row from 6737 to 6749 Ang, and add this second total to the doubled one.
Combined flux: 397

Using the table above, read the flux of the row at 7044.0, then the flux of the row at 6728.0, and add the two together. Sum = 45.1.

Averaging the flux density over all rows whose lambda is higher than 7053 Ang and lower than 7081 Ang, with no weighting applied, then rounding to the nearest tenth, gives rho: 22.4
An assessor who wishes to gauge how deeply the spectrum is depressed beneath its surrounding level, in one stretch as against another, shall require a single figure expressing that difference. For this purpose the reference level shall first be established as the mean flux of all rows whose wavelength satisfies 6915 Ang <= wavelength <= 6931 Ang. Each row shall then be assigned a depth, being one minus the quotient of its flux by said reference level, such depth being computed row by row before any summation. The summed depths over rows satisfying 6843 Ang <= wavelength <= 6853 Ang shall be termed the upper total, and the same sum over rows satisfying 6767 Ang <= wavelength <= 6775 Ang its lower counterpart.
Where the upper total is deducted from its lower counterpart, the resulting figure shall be 0.29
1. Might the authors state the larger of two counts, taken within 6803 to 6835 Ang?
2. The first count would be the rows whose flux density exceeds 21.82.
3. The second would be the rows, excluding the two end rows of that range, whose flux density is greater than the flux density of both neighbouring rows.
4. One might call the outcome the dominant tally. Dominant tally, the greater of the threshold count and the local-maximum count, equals 10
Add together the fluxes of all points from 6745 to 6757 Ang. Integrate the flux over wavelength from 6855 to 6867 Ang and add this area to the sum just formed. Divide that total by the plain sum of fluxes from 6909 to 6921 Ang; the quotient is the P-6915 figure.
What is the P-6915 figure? 2.93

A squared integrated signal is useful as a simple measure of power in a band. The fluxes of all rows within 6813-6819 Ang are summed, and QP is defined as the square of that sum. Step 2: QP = 4574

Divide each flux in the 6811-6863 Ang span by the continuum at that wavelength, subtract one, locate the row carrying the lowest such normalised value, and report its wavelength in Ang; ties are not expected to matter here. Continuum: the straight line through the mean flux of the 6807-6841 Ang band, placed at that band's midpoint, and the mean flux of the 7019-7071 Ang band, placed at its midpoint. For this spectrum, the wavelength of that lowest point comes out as 6836.0 Ang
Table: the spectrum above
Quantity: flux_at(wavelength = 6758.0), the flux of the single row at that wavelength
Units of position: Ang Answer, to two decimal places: 21.43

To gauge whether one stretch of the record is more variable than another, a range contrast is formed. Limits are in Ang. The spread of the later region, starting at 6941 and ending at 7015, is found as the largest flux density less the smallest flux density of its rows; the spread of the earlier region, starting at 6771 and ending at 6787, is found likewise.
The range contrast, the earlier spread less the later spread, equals -2.2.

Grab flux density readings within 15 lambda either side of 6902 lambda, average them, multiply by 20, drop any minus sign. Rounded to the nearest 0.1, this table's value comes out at 443.9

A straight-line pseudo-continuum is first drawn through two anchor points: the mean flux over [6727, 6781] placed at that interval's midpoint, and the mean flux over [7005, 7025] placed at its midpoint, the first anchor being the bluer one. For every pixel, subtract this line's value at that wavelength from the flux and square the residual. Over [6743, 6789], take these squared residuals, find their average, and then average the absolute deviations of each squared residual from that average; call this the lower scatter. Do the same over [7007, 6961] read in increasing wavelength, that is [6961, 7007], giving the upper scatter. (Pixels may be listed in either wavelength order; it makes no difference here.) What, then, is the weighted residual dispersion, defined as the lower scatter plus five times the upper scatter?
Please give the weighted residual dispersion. 5.1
